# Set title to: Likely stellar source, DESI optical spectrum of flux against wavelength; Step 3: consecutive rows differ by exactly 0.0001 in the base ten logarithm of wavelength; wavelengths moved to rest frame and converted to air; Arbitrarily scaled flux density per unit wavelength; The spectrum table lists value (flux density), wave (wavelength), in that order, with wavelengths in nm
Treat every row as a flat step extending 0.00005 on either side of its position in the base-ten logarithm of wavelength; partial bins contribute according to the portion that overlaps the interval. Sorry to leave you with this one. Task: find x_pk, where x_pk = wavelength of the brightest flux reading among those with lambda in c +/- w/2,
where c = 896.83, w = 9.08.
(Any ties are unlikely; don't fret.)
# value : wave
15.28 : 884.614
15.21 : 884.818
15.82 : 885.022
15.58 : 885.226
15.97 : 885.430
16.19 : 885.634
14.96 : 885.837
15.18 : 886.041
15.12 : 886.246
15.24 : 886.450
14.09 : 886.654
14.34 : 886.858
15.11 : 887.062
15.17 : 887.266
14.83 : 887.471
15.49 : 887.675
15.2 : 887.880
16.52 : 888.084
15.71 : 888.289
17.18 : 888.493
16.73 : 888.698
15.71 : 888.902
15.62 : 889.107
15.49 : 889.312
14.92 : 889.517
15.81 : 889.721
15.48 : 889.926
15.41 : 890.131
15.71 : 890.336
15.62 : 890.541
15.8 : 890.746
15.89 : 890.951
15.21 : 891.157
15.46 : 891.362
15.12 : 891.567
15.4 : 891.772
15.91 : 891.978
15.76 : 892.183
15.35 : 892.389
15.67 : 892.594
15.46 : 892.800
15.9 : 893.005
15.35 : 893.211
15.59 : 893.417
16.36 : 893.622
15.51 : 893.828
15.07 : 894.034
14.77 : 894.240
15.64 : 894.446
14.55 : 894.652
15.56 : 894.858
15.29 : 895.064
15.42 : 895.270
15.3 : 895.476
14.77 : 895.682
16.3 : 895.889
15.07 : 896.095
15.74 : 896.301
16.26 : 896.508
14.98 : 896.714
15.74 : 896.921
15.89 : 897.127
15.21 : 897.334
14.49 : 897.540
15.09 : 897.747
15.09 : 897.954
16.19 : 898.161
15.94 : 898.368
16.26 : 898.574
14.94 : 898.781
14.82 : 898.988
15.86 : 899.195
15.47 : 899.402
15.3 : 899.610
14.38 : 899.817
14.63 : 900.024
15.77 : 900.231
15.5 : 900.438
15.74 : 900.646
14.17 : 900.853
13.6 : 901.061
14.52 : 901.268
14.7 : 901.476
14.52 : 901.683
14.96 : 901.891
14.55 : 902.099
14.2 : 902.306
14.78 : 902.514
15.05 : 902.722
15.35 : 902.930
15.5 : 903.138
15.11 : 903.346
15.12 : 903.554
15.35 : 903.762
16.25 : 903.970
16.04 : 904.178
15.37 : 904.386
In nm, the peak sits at 893.622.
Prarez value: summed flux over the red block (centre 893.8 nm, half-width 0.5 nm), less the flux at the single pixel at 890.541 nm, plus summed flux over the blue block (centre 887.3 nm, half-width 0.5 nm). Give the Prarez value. 137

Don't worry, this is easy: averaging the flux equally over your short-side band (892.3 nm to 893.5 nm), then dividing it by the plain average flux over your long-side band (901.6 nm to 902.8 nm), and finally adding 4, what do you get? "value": 5.06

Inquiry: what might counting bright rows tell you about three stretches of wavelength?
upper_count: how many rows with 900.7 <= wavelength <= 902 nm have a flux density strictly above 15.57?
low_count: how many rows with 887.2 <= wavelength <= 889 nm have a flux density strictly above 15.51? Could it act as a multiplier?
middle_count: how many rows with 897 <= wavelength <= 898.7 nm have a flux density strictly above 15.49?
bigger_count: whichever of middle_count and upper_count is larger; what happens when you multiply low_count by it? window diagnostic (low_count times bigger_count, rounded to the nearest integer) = 20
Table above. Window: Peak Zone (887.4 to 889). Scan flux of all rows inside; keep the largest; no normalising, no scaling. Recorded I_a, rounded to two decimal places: 17.18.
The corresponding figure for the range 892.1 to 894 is 16.36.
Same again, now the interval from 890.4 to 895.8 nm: 16.36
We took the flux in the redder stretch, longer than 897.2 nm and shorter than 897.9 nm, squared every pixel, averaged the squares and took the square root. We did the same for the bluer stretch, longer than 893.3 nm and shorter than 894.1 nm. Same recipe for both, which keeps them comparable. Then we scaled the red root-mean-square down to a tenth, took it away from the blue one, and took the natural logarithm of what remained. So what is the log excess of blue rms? 2.65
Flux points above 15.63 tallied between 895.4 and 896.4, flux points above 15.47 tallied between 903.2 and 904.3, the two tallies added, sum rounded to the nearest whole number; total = 4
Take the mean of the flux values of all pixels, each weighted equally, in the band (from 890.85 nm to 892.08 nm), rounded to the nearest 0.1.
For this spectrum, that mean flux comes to 15.5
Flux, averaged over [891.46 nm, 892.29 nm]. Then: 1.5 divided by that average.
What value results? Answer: 0.0965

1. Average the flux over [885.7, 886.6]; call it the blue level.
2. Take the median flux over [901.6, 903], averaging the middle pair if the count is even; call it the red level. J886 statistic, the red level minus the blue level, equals -0.3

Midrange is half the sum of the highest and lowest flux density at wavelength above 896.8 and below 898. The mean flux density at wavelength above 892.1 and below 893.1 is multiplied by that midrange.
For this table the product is 237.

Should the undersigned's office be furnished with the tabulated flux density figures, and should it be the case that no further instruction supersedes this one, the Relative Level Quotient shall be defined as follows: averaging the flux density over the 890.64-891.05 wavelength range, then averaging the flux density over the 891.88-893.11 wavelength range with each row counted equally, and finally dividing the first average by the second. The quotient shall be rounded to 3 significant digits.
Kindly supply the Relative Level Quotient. 1.01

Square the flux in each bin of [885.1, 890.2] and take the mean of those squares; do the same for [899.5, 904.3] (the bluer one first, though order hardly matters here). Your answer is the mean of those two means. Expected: 233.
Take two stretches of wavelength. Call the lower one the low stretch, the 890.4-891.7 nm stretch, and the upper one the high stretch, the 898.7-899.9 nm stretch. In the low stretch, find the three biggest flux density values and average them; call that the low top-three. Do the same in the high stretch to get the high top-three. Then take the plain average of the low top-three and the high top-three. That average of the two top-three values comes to 15.7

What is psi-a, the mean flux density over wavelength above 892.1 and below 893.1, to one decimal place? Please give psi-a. 15.6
